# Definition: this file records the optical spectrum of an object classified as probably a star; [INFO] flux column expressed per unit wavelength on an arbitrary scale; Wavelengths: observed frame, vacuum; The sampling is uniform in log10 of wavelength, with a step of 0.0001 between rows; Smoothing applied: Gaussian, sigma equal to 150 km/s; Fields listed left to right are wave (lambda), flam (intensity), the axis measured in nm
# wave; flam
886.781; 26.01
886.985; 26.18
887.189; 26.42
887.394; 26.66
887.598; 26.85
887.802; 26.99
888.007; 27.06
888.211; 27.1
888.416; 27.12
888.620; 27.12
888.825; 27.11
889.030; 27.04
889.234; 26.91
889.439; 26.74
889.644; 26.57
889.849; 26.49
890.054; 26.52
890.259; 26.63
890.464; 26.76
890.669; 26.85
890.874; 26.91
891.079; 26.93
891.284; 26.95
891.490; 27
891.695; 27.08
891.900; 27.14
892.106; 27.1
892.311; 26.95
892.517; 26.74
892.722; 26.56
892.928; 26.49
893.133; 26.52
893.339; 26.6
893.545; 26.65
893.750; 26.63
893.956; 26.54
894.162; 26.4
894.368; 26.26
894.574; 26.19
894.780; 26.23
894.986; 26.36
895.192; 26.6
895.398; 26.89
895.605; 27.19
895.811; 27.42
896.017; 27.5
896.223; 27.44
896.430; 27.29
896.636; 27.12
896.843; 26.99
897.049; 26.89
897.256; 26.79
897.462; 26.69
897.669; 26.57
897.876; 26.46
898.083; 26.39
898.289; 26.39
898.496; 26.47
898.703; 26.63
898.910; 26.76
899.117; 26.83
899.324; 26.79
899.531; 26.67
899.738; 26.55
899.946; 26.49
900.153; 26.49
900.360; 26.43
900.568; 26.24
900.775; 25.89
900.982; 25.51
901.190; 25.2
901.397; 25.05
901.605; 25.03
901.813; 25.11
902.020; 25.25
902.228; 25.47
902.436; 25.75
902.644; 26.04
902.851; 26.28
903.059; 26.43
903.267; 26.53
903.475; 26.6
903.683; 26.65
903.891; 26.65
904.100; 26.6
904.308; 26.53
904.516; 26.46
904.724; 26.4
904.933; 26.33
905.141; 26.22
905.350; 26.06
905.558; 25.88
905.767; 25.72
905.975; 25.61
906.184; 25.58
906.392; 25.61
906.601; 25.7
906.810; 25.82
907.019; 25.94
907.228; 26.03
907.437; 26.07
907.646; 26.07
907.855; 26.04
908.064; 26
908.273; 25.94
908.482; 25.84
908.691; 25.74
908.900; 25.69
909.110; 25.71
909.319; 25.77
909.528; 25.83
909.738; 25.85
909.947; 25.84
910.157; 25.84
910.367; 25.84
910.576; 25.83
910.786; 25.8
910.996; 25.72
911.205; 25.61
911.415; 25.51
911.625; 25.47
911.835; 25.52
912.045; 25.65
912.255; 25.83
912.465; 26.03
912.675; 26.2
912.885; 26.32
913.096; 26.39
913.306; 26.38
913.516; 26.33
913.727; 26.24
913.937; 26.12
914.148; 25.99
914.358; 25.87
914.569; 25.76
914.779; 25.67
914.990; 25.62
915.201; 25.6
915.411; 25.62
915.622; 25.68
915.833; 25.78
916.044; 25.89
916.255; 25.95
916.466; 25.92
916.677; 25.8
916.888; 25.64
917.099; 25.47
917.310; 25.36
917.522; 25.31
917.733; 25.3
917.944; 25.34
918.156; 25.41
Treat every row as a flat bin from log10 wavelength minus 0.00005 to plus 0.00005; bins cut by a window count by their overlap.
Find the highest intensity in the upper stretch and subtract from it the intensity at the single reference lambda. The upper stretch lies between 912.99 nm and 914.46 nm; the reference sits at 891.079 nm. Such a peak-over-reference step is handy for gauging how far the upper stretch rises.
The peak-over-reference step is -0.5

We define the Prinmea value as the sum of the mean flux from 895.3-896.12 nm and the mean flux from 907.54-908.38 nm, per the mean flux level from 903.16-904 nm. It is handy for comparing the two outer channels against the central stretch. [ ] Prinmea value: 2.00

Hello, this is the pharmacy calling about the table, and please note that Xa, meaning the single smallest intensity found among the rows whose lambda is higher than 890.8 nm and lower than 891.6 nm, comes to 26.91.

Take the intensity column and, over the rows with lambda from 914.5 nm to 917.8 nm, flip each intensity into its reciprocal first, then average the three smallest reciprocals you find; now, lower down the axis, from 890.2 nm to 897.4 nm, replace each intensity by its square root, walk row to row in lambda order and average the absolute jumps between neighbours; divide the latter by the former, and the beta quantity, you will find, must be 0.28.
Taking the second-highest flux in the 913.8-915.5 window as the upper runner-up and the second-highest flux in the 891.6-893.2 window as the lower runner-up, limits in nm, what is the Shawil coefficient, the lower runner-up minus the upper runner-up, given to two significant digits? 1.1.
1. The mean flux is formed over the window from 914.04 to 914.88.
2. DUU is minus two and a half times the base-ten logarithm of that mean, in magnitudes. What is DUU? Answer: -3.53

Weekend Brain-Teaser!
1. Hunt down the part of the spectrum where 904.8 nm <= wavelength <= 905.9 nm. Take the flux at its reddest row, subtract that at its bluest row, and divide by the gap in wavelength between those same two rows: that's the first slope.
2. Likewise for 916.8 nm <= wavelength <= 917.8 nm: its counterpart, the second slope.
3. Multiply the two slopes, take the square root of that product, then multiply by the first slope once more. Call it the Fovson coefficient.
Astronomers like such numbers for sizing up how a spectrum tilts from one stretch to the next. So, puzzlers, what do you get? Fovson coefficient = -0.4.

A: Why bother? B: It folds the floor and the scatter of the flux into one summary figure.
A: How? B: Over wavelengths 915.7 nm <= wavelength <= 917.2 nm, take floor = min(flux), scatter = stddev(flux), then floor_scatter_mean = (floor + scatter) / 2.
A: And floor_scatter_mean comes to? 12.8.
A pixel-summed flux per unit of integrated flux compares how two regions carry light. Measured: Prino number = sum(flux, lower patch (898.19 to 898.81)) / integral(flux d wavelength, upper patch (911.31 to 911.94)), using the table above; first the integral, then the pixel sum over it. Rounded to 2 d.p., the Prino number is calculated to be 4.95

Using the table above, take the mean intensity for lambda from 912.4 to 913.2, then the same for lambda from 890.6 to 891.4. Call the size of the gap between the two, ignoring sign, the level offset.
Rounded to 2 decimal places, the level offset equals 0.67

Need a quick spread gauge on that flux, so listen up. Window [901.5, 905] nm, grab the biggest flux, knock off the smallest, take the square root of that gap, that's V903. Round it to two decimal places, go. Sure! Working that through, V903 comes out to 1.27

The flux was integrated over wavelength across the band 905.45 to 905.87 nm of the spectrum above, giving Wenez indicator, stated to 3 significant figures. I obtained 10.8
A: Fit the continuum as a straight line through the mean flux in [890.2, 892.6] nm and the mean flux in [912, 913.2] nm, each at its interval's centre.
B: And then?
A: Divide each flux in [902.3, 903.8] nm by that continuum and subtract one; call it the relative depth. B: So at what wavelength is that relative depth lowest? 902.436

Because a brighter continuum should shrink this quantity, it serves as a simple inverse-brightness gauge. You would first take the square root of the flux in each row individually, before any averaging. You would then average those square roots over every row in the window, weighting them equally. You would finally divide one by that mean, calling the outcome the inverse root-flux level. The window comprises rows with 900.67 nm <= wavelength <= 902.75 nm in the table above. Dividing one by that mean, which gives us 0.198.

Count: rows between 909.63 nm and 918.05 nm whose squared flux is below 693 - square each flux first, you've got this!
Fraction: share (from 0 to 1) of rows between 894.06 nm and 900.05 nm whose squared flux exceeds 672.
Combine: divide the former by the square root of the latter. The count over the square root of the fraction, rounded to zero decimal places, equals 37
